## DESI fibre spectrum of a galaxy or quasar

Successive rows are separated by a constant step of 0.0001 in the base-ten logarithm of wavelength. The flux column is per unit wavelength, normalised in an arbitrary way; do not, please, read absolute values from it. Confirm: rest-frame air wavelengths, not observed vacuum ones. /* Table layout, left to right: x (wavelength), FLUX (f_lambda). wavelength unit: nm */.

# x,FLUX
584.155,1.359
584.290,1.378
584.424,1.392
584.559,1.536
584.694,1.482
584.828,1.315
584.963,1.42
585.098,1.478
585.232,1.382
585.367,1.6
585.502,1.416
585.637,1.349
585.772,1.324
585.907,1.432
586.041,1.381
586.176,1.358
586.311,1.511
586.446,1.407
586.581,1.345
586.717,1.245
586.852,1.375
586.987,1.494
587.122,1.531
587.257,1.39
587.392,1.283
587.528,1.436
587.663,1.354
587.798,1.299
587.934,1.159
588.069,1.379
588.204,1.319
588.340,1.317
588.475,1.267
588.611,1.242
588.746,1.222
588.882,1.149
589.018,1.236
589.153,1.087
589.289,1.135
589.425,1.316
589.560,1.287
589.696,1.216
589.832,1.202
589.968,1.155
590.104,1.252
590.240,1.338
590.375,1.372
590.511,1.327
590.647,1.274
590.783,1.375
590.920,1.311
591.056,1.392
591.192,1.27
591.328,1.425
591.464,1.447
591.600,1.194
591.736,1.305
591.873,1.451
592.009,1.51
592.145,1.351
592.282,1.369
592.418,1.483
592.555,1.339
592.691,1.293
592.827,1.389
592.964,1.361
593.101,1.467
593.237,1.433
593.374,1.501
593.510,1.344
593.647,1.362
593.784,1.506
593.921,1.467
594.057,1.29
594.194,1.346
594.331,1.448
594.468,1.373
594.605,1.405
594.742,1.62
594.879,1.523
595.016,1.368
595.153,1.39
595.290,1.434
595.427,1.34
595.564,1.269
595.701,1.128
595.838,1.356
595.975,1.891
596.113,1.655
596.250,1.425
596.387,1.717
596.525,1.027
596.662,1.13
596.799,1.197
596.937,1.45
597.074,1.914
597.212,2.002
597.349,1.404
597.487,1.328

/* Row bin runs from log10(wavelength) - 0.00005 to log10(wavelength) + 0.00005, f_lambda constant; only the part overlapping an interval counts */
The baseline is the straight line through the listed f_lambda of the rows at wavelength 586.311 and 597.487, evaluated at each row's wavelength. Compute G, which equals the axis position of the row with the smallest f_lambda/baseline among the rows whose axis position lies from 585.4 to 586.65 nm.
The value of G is 585.772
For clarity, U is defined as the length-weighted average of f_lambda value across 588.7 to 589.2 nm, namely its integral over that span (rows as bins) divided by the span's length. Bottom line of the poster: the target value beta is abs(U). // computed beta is 1.17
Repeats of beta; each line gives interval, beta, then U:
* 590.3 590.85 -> 1.34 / 1.34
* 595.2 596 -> 1.38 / 1.38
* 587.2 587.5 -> 1.35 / 1.35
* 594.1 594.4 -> 1.39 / 1.39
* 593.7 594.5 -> 1.41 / 1.41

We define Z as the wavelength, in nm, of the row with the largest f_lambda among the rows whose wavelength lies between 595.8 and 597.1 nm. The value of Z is 597.074 nm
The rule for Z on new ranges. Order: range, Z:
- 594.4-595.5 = 594.742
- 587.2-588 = 587.528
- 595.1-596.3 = 595.975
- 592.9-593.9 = 593.784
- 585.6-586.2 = 585.907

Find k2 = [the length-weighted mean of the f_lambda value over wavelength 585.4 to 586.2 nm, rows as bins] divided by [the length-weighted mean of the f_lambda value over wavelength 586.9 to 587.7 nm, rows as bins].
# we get 0.98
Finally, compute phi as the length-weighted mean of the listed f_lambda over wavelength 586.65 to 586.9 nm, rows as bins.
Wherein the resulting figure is 1.31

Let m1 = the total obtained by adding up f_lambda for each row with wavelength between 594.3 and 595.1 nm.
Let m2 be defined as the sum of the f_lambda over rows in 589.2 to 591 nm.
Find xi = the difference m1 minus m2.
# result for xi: -8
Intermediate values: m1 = 9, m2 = 17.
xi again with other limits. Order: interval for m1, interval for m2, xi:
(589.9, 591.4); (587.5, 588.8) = 1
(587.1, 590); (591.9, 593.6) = 11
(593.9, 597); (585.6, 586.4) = 24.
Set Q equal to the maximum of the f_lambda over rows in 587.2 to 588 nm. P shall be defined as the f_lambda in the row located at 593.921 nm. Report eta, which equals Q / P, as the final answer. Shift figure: 1.0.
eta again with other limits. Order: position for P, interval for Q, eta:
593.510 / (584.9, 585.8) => 1.2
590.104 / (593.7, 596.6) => 1.5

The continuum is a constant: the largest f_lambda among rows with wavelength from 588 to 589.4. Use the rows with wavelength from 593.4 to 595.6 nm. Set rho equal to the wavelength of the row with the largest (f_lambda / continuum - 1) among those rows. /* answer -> 594.742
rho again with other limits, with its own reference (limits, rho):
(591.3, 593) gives 592.009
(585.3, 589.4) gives 585.367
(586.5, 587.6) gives 587.122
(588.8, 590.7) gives 590.375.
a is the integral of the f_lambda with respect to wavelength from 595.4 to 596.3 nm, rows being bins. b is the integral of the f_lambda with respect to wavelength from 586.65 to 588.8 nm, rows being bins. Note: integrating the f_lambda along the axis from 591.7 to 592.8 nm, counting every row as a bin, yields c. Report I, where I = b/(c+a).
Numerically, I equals 1.0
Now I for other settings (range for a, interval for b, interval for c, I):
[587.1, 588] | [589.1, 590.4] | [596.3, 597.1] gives 0.7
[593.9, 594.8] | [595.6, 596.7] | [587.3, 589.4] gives 0.4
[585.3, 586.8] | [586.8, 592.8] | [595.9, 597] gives 2.2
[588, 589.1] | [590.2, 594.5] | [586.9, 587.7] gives 2.3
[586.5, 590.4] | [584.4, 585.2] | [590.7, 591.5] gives 0.2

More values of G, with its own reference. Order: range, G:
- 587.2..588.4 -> 587.934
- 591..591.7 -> 591.600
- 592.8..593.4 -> 592.964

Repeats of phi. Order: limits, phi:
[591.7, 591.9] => 1.37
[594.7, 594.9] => 1.58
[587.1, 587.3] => 1.45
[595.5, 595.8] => 1.21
